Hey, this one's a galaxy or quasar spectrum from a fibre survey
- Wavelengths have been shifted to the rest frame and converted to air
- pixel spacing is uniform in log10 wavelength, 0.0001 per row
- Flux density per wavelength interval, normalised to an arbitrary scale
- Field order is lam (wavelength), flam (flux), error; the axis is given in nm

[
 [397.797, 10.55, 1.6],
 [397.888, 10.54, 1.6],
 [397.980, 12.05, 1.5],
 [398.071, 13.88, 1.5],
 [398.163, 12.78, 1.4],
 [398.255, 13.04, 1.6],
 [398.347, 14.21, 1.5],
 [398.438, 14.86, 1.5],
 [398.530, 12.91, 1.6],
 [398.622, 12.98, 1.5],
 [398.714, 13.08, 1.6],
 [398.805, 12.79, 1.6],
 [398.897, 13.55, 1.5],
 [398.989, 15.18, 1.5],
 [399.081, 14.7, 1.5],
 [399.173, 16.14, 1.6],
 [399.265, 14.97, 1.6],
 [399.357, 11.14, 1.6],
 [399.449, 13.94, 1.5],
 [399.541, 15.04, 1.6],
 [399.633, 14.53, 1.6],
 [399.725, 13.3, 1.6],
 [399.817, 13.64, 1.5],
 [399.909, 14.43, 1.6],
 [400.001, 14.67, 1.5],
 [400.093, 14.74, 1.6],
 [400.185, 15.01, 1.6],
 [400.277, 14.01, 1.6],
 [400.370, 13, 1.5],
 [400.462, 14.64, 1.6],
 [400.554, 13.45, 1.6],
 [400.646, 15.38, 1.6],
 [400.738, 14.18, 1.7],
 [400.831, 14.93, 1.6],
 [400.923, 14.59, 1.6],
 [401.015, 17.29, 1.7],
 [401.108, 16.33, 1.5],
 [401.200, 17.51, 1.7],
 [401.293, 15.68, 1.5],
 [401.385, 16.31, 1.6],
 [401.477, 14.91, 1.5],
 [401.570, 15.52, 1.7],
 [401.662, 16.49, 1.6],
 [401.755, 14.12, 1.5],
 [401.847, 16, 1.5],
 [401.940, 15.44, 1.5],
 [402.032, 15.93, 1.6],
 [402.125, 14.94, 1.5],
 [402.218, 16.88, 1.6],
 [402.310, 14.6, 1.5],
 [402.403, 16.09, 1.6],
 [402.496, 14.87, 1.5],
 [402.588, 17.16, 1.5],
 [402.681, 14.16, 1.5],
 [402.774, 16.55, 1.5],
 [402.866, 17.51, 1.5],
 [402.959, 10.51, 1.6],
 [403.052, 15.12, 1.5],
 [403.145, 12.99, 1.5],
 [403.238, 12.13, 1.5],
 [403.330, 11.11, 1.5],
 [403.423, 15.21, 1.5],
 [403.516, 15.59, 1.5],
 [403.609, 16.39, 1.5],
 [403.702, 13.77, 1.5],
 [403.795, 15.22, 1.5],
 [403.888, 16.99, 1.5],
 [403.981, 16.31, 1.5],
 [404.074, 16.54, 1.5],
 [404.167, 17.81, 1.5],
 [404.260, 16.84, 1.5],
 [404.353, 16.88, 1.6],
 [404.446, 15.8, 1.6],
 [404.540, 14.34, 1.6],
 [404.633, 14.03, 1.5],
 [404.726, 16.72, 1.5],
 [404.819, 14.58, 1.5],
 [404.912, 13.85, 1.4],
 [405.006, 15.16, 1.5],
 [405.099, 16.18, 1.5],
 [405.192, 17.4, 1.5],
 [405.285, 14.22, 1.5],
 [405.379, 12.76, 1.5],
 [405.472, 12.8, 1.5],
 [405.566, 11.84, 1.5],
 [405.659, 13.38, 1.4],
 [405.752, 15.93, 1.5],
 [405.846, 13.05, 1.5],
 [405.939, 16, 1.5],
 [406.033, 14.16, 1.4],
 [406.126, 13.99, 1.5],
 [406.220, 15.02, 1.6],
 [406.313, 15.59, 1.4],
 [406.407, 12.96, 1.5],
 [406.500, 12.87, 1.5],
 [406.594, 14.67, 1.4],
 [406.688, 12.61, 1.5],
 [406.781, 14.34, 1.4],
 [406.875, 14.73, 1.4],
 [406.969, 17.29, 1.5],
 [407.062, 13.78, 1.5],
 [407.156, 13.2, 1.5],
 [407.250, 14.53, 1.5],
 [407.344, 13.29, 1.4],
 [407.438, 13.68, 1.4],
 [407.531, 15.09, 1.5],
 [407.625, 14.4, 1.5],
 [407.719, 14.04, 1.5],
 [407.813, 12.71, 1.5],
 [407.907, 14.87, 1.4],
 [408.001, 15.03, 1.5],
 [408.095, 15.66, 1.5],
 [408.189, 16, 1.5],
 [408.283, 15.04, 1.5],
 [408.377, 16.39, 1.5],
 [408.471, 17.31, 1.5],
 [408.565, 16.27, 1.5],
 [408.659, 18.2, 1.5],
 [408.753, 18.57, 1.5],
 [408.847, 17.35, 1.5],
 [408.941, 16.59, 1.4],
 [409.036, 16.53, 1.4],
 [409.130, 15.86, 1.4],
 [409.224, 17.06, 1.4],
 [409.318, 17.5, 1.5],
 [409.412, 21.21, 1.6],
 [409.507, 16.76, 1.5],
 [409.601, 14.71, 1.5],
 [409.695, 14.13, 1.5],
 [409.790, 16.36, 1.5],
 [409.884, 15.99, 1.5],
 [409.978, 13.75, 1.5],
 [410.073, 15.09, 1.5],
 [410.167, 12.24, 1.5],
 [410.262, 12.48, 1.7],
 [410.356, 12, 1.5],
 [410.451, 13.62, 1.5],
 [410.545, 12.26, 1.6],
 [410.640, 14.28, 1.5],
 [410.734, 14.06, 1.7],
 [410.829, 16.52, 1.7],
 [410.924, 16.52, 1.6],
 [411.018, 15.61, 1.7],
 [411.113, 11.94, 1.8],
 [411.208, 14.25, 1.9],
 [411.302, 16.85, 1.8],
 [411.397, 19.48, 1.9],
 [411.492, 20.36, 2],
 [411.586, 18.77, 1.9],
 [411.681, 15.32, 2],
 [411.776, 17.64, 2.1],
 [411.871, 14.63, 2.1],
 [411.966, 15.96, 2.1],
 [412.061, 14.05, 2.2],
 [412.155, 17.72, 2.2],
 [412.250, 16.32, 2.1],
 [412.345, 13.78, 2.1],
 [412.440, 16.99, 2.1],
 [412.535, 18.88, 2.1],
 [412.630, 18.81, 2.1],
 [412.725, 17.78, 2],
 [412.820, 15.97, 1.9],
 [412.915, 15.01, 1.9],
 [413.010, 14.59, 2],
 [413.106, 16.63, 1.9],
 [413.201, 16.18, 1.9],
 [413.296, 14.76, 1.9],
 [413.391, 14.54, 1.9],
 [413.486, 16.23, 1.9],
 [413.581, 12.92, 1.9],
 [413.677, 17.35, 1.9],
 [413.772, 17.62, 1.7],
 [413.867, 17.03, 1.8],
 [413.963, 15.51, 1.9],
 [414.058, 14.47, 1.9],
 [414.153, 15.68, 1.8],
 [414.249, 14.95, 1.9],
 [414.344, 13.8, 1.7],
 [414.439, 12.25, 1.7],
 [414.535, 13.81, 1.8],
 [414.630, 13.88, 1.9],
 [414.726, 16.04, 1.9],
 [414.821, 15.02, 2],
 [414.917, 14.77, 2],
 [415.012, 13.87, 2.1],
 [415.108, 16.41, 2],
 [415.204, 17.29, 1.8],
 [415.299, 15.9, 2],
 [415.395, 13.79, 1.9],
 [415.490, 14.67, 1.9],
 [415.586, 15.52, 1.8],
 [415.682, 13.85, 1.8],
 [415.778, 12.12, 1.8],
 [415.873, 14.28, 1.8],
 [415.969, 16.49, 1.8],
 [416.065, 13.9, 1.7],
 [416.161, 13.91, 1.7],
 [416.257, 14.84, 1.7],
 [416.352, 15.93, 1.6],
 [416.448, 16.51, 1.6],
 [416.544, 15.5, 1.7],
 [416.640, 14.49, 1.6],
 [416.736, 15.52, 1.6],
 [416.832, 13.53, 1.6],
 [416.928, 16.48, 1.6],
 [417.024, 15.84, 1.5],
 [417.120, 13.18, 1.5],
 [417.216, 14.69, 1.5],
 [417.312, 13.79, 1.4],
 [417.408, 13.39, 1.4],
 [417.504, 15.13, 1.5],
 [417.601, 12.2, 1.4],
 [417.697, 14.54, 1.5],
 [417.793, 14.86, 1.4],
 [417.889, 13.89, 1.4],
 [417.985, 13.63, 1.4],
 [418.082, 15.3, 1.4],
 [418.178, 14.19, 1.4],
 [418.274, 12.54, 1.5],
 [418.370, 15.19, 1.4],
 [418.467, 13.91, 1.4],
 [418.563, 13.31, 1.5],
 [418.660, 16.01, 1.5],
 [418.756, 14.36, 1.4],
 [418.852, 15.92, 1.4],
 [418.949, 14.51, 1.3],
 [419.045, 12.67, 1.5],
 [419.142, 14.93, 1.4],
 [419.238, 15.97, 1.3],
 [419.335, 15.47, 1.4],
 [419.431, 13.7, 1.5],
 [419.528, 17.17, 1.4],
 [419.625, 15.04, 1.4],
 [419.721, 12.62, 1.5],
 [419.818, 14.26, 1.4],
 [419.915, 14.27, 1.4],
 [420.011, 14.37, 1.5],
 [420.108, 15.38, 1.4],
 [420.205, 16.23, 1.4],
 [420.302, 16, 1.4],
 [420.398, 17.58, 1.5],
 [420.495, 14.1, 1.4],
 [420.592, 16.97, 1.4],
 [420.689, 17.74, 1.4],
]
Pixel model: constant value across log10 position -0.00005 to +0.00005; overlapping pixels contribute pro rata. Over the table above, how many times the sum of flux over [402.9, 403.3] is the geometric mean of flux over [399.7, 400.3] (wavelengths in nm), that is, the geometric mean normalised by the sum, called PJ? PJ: 0.28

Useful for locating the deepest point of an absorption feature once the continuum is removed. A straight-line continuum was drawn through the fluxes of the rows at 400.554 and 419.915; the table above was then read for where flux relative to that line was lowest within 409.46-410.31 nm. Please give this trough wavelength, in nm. 410.167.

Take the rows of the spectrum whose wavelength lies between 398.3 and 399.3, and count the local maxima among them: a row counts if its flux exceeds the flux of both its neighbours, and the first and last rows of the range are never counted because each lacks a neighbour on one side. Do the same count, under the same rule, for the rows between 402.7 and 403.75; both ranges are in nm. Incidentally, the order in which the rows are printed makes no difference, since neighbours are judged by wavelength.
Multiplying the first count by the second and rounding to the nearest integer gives 12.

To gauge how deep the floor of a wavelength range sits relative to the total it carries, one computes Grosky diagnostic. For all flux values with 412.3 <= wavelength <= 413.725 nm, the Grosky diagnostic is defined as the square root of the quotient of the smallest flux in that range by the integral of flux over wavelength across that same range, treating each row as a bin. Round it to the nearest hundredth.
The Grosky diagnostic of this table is 0.75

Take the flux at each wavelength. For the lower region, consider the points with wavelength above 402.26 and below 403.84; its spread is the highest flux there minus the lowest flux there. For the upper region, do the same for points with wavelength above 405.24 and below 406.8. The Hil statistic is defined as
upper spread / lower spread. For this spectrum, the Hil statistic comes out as 0.59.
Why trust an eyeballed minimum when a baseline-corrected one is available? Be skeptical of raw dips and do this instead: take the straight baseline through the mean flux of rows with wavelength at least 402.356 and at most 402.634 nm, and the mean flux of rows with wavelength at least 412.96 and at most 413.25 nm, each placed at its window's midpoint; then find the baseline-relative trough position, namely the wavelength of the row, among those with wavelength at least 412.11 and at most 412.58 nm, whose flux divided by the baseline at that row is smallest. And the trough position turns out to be 412.345 nm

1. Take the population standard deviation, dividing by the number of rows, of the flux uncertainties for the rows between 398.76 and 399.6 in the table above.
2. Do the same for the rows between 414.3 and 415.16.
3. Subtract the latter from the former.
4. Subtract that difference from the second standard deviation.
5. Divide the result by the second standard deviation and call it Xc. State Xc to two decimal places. 1.63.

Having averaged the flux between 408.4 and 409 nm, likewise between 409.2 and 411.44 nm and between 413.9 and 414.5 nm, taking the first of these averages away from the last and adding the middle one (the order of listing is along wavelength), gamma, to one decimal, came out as 12.3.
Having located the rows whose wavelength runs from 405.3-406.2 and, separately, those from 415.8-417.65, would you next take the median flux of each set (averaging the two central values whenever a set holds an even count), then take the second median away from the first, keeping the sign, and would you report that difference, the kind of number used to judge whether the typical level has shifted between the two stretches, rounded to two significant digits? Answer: -1.3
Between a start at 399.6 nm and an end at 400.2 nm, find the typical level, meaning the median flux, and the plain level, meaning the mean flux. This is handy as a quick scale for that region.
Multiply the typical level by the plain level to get 208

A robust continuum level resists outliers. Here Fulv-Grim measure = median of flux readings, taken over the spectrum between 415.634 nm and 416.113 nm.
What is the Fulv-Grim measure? 13.9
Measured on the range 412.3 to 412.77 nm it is 17.8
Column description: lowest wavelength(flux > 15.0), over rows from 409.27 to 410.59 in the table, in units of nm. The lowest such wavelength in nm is 409.318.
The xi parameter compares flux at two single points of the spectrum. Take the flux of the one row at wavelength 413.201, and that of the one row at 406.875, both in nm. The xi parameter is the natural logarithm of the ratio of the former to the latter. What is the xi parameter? 0.094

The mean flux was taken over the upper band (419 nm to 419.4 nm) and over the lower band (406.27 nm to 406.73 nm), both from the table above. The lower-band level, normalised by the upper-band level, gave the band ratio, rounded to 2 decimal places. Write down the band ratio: 0.93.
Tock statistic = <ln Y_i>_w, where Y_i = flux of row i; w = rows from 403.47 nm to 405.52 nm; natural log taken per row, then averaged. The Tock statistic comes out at 2.73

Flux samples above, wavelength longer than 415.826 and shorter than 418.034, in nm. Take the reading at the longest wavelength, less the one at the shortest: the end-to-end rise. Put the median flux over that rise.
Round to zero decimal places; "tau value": -22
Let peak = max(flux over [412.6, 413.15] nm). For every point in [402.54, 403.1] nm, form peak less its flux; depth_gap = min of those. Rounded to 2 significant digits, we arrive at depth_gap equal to 1.3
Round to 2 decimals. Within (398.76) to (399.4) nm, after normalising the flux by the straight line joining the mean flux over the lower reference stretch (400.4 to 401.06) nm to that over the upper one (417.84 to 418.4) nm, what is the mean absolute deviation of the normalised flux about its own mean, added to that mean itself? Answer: 1.03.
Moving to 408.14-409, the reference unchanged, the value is 1.22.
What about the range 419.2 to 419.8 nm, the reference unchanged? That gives 1.15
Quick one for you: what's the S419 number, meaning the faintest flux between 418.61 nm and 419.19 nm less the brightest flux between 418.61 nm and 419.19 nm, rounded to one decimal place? -3.3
